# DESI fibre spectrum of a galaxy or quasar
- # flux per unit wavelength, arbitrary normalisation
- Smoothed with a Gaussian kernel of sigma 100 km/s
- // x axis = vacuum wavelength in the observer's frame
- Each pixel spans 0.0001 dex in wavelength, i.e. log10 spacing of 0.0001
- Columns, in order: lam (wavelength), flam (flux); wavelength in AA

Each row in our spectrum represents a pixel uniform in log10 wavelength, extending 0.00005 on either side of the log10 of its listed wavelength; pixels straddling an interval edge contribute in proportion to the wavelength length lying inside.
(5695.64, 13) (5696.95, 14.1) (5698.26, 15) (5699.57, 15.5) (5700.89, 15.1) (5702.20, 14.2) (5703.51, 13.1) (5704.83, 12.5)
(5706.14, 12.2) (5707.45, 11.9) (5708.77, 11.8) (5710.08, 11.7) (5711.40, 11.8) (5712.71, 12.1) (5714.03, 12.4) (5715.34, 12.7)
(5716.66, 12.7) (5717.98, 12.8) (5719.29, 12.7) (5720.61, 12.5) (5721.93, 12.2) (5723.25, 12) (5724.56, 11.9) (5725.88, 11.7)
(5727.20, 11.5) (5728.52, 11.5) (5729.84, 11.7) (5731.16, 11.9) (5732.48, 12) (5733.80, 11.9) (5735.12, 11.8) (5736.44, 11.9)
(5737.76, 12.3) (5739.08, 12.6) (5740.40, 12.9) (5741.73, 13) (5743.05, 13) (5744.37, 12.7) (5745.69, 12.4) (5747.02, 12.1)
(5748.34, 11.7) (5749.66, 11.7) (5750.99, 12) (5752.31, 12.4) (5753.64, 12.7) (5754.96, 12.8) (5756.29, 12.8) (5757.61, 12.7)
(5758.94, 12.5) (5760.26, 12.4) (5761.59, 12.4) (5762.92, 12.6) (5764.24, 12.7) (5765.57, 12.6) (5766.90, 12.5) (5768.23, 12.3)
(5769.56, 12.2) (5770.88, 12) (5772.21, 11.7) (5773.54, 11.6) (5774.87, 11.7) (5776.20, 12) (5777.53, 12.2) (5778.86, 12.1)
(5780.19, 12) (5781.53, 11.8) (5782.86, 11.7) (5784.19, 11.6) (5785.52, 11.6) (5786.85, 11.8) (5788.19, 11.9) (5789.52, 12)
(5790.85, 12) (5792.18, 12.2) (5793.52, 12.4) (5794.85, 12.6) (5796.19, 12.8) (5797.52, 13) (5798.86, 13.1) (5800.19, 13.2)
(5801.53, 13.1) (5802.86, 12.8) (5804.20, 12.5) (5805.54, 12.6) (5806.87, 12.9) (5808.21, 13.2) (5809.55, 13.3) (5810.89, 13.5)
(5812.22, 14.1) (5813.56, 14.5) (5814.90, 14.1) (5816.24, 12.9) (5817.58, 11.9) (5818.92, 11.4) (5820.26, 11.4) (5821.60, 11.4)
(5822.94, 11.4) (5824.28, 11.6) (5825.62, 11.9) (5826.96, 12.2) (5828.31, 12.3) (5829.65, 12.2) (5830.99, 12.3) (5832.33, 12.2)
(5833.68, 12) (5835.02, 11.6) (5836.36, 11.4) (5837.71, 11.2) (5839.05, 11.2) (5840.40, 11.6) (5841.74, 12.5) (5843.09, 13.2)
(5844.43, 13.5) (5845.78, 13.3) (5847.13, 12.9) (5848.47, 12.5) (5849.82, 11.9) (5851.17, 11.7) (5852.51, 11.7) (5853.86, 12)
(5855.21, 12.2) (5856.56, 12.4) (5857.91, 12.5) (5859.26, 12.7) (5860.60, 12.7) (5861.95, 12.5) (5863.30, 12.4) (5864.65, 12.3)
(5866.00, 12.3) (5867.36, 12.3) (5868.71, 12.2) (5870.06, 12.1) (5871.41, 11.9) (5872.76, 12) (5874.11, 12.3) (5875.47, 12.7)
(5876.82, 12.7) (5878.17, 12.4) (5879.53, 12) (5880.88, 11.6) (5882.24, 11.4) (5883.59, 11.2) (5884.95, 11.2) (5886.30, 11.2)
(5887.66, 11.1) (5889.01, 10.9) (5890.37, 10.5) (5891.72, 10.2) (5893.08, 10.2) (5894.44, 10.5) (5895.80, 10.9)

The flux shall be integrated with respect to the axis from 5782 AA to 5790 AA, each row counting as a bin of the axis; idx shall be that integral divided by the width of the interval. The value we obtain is 11.8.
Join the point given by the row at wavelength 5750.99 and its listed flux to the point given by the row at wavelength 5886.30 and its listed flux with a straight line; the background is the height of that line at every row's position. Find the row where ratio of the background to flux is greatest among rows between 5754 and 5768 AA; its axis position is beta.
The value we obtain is 5760.26 AA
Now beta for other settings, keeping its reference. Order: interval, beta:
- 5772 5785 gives 5773.54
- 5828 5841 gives 5837.71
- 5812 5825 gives 5818.92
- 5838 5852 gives 5839.05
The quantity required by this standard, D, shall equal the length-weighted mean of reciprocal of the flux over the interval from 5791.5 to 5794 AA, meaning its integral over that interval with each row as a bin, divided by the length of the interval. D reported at 0.081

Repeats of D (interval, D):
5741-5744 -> 0.077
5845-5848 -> 0.076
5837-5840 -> 0.089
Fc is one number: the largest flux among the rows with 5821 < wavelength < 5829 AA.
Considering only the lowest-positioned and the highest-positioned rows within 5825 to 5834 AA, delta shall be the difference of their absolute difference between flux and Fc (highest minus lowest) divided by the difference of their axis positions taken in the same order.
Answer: -0.012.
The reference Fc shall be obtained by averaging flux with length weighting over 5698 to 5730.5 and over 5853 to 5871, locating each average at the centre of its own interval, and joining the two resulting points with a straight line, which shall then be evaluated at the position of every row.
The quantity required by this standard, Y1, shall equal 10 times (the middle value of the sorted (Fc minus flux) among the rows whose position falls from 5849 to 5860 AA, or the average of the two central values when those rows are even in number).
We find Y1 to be 2.5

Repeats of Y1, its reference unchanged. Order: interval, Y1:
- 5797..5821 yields -6.1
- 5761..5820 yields 0.7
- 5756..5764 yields -0.5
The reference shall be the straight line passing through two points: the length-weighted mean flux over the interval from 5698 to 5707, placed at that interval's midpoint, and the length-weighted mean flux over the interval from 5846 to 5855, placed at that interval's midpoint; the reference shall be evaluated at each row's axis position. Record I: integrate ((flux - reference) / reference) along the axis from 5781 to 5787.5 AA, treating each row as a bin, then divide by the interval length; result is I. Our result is -0.10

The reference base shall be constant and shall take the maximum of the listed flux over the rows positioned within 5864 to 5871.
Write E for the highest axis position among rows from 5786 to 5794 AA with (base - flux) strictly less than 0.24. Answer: 5793.52 AA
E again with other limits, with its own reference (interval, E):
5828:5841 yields 5832.33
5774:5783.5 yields 5778.86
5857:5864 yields 5863.30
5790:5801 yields 5800.19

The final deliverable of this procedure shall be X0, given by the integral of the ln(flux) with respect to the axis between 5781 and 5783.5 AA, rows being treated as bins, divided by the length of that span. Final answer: 2.47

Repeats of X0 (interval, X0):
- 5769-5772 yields 2.49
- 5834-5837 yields 2.45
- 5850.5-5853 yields 2.47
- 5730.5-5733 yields 2.48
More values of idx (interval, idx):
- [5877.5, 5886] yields 11.6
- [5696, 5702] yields 14.8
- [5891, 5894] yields 10.2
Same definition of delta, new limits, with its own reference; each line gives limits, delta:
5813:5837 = -0.057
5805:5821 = 0.041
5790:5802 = 0.047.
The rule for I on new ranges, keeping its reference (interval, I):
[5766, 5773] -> -0.07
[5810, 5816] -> 0.11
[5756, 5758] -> -0.04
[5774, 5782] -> -0.08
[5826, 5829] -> -0.02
